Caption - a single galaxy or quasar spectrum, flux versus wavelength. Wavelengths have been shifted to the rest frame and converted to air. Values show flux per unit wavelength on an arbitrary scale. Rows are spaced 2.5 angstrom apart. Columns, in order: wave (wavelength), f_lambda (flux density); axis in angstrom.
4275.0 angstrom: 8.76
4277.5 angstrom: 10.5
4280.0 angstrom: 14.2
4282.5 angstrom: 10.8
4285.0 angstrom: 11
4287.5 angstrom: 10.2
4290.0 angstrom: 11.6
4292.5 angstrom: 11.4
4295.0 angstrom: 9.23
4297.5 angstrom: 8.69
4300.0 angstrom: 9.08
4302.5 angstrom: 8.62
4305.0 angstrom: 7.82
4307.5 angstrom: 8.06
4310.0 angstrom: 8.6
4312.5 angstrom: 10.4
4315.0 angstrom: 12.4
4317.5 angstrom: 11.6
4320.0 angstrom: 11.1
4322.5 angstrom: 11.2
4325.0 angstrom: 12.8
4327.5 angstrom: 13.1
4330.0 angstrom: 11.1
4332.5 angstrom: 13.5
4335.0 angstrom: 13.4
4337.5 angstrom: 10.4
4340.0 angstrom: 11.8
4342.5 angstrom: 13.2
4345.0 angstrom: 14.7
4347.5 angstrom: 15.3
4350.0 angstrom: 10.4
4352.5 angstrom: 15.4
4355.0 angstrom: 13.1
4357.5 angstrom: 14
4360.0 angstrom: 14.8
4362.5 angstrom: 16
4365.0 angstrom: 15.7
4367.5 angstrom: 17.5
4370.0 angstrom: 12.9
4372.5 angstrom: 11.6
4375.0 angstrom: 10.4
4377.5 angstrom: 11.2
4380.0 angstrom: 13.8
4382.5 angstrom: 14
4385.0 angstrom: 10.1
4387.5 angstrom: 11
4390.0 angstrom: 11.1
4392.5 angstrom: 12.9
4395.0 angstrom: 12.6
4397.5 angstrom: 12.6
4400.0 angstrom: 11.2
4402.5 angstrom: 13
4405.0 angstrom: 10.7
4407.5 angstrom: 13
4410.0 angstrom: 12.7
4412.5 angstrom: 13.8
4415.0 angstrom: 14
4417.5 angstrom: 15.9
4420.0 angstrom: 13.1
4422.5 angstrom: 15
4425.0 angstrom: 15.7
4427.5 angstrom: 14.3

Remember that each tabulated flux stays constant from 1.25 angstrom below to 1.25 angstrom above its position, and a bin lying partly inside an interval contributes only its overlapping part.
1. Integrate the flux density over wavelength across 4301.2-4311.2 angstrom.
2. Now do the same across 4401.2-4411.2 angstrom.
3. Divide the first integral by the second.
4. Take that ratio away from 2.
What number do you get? 1.33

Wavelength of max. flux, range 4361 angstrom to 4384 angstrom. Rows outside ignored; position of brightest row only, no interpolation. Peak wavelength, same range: 4367.5 angstrom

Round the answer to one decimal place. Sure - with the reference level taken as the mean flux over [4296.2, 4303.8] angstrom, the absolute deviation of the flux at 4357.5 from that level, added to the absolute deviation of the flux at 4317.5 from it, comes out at 8.0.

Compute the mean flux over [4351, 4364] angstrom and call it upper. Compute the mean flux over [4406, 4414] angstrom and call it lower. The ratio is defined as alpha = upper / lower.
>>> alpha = 1.11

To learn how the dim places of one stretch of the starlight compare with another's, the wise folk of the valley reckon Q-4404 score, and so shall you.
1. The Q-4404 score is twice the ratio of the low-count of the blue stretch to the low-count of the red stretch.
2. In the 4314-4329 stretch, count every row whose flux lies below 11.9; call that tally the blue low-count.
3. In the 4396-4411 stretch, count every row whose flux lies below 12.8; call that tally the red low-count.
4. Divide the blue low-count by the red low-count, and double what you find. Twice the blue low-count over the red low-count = 1.5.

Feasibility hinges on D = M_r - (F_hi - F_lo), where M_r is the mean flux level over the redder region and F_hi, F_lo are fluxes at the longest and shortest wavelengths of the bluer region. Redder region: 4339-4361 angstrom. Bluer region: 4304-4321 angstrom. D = 10.4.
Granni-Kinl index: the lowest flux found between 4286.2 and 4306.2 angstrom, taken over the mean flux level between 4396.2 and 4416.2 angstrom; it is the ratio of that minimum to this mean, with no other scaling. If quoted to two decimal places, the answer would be 0.62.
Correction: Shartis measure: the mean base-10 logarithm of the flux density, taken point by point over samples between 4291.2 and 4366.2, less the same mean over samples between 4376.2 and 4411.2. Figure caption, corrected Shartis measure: -0.02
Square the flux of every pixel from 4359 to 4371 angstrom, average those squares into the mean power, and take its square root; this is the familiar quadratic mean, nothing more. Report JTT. 15.5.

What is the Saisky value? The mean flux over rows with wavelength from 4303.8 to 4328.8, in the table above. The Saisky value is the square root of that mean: 3.27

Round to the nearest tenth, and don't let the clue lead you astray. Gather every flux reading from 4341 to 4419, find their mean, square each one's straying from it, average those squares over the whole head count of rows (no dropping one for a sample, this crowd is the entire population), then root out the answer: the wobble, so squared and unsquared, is 1.9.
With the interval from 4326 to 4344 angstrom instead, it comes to 1.2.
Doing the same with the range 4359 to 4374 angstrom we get 2.0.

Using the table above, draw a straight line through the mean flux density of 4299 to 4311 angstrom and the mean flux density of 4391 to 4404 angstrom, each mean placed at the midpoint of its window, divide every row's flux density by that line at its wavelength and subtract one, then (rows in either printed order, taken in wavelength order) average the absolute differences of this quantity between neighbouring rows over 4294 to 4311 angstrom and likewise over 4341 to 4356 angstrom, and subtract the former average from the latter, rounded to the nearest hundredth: 0.21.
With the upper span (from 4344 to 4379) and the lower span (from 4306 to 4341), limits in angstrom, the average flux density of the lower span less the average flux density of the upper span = -2.4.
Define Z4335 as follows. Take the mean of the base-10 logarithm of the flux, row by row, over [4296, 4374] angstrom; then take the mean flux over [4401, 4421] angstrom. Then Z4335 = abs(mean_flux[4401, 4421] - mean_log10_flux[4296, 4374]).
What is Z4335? 12.2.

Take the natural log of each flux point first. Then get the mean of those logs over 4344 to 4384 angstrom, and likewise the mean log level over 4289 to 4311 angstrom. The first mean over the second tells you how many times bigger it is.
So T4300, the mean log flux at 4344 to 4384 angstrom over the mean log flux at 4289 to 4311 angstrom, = 1.18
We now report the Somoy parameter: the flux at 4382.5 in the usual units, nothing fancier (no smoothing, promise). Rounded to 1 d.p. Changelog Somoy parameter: 14.0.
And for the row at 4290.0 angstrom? 11.6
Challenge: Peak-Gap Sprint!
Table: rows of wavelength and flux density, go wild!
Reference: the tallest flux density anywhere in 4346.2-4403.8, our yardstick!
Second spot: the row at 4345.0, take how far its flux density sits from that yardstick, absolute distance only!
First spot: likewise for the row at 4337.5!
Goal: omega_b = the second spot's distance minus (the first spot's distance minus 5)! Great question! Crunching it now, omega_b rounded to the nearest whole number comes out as 1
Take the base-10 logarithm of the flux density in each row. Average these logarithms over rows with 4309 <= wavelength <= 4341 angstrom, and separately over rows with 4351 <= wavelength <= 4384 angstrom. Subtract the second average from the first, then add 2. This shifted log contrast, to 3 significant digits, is 1.93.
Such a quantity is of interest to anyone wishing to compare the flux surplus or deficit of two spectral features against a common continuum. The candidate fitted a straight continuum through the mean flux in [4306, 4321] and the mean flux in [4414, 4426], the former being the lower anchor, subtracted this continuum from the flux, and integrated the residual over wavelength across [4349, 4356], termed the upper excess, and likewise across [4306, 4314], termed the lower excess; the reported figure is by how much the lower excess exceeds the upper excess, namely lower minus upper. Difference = -16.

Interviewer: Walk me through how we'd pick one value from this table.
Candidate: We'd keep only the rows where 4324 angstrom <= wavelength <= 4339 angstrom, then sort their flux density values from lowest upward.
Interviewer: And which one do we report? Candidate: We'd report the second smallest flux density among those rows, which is 11.1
